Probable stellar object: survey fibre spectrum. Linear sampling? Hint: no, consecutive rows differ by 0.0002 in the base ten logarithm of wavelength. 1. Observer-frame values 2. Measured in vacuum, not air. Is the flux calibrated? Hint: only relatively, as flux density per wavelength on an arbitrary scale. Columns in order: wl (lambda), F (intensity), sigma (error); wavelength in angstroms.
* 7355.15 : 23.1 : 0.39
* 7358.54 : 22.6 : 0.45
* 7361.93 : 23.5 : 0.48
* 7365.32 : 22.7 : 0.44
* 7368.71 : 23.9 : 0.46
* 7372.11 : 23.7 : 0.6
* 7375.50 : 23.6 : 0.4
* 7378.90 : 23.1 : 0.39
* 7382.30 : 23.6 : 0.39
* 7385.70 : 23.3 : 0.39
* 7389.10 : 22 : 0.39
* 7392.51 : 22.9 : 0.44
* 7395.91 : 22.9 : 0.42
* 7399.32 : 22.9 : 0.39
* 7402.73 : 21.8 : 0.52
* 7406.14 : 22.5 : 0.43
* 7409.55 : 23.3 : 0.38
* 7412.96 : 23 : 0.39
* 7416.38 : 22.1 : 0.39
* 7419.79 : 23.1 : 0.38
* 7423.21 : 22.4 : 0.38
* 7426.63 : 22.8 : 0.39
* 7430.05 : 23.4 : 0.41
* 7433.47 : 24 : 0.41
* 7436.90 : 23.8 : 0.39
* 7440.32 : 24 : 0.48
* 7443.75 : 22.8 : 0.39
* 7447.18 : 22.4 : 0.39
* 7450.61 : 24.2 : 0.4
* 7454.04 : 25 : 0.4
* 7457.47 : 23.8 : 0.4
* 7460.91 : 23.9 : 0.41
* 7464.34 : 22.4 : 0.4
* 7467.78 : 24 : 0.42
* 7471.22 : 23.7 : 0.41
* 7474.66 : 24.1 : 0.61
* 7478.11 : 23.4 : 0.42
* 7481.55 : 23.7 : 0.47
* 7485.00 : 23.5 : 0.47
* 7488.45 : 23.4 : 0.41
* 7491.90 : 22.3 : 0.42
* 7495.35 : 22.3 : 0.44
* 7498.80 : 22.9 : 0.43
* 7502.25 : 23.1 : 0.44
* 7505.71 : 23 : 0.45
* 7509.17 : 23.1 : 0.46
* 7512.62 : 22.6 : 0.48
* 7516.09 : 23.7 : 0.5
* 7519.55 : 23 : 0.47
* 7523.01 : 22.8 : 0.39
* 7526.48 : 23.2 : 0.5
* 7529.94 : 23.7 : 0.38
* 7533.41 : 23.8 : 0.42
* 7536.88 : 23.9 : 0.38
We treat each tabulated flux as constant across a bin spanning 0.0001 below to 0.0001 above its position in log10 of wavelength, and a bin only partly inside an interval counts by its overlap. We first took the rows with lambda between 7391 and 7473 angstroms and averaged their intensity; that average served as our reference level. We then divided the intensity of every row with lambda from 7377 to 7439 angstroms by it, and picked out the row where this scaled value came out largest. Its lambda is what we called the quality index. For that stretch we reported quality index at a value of 7433.47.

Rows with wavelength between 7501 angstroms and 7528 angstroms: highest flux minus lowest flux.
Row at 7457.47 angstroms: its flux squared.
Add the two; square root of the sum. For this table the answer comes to 23.8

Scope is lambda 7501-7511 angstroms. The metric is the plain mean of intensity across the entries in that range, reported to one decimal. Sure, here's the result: 23.1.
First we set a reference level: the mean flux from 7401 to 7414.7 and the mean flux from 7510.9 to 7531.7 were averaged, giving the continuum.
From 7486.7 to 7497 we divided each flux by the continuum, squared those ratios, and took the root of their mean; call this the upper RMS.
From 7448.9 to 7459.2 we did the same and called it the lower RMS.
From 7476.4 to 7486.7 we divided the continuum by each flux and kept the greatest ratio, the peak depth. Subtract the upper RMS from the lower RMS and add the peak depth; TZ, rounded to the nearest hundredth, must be 1.05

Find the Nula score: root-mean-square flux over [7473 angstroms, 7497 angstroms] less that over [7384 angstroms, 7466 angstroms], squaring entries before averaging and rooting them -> 0.13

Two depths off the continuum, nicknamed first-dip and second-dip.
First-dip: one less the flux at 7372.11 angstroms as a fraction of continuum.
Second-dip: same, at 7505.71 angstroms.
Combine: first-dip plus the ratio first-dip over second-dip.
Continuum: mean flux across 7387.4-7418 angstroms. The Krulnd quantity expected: 2.7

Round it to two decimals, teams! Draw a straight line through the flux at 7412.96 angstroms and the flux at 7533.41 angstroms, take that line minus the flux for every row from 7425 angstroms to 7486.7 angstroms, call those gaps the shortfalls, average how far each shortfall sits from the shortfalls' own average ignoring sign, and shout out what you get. 0.50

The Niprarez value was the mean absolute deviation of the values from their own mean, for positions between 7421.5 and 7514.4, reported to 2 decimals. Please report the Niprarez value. 0.59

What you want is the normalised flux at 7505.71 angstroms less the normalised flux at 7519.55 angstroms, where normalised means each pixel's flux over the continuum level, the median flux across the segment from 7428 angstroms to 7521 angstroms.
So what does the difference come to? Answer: 0.00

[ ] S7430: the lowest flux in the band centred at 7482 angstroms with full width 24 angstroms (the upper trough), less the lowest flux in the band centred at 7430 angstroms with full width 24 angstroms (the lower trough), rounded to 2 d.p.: -0.10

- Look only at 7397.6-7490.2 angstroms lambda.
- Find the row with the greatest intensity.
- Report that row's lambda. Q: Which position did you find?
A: 7454.04 angstroms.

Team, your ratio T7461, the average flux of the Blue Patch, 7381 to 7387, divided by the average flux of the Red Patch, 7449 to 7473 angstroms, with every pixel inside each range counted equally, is 0.983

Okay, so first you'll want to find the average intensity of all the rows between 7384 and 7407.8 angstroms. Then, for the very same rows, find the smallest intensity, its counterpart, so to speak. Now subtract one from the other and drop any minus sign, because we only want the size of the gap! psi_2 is 0.81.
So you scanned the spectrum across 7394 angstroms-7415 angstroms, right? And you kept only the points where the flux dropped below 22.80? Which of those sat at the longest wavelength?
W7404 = 7406.14 angstroms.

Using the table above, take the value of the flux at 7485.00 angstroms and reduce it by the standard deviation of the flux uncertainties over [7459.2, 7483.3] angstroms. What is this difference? 23.43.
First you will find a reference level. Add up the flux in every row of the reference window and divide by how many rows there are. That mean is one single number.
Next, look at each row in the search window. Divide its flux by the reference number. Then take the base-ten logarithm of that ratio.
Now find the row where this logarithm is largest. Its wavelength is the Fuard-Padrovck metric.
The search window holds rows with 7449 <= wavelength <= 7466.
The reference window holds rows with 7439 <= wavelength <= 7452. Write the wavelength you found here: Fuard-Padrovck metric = 7454.04 angstroms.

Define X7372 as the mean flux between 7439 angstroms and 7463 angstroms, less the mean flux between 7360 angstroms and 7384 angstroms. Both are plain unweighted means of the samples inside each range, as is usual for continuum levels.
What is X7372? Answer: 0.3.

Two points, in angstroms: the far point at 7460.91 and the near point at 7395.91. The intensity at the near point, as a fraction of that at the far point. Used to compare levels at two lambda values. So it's 0.96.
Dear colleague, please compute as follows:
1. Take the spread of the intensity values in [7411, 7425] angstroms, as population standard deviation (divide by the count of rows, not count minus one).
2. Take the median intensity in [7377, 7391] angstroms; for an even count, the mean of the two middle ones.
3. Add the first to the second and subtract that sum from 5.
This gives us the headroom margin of -18.6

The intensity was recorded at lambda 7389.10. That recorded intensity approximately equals 22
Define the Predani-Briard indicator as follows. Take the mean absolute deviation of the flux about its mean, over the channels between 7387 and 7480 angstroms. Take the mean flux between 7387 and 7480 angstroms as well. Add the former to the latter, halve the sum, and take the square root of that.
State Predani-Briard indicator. 3.45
